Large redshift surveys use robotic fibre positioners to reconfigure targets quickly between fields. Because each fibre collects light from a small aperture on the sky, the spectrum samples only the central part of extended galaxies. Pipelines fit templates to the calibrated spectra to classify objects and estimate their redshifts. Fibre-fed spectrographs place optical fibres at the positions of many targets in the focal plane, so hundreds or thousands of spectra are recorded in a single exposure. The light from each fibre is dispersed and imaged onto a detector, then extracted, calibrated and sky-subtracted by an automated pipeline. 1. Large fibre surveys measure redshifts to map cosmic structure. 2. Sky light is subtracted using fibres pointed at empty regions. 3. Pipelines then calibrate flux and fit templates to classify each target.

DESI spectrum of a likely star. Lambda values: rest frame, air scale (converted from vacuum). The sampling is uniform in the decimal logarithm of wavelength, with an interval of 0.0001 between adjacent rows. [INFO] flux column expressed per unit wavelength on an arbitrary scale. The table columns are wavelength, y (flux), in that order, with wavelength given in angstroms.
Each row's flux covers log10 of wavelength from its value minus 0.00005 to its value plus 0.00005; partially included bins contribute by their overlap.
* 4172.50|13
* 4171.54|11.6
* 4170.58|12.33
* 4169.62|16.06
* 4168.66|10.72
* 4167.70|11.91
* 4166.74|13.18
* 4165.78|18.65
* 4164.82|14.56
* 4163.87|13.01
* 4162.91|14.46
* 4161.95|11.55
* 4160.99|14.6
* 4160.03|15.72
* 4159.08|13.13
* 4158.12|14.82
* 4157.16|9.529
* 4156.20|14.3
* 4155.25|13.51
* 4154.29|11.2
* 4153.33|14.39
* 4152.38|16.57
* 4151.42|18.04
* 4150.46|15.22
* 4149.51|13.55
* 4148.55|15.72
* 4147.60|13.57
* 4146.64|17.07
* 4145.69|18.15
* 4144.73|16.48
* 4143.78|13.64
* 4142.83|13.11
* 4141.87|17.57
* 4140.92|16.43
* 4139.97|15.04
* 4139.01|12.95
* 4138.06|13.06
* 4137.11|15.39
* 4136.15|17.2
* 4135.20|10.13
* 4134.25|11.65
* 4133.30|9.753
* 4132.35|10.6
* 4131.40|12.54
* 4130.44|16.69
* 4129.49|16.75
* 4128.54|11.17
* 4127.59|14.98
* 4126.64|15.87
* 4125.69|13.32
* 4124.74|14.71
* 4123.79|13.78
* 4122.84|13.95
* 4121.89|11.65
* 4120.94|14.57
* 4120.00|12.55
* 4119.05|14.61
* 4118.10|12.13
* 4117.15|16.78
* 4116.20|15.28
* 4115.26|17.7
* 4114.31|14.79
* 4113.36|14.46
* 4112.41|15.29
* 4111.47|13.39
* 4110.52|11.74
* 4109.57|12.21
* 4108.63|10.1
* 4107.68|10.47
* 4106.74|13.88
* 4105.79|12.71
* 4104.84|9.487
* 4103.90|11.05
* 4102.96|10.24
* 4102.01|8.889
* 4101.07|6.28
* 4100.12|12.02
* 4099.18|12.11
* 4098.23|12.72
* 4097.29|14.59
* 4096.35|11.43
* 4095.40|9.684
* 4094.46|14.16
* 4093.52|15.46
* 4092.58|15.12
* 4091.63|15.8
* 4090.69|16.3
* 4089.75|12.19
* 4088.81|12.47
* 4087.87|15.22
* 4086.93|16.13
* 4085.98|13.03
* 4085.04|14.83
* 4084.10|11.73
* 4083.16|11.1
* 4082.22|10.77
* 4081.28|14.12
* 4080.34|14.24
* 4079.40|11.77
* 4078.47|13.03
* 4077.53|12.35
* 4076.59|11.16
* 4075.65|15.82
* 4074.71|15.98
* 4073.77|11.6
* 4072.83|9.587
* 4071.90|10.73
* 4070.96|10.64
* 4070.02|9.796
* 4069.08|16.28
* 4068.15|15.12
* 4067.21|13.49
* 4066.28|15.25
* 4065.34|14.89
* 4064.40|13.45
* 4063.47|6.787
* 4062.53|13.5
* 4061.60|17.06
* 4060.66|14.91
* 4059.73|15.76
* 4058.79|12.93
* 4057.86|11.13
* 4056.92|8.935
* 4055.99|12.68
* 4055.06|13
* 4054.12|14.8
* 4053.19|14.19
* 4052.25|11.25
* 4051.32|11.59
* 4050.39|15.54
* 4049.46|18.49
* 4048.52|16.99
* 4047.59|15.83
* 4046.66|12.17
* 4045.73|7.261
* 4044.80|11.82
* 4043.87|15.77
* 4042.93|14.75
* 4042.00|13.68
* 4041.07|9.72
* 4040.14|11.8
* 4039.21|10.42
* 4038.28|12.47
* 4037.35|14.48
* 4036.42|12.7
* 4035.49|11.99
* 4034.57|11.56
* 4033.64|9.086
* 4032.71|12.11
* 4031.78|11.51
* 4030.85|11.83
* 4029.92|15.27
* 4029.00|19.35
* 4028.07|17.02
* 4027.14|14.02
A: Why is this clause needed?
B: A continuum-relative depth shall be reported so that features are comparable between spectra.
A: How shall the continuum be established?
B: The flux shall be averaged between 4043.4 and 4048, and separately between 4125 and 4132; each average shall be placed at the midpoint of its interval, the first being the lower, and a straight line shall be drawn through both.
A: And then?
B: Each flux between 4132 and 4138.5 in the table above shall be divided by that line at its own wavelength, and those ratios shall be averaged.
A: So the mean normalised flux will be 0.86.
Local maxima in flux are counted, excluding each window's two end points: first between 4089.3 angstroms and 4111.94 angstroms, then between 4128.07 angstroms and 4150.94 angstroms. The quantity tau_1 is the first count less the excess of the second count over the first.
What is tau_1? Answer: 6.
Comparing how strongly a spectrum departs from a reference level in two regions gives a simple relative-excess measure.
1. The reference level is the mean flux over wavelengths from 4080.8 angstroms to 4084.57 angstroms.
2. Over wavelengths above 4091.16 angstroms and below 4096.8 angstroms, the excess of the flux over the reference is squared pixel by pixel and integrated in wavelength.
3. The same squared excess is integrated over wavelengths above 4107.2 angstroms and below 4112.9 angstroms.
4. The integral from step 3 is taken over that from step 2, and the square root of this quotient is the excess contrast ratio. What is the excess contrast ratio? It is 0.63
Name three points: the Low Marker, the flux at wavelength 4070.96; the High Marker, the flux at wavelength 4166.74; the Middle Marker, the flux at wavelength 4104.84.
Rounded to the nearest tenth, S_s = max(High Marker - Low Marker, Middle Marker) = 9.5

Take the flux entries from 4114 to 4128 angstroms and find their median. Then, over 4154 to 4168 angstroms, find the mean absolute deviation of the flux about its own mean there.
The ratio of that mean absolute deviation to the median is 0.108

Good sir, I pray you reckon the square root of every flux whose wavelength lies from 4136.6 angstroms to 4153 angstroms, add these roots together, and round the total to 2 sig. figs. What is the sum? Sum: 67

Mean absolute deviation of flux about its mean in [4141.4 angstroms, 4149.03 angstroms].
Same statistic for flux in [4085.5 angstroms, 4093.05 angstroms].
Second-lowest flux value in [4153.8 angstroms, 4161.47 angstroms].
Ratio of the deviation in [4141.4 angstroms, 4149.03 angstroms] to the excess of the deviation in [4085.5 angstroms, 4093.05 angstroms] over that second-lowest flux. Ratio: -0.172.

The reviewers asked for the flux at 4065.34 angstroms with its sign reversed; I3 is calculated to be -15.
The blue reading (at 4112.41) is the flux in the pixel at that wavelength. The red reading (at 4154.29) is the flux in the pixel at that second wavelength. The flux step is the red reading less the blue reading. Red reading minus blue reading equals -4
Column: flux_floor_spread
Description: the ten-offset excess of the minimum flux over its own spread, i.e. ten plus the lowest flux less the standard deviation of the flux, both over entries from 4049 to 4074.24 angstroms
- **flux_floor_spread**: 14.1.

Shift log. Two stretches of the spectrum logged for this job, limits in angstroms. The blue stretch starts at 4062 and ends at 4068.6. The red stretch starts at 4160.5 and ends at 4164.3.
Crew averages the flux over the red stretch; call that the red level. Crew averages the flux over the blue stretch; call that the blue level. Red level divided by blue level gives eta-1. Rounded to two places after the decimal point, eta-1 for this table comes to 1.01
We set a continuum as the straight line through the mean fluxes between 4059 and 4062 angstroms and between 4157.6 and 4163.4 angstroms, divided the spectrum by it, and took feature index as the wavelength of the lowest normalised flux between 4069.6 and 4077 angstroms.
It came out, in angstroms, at 4072.83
